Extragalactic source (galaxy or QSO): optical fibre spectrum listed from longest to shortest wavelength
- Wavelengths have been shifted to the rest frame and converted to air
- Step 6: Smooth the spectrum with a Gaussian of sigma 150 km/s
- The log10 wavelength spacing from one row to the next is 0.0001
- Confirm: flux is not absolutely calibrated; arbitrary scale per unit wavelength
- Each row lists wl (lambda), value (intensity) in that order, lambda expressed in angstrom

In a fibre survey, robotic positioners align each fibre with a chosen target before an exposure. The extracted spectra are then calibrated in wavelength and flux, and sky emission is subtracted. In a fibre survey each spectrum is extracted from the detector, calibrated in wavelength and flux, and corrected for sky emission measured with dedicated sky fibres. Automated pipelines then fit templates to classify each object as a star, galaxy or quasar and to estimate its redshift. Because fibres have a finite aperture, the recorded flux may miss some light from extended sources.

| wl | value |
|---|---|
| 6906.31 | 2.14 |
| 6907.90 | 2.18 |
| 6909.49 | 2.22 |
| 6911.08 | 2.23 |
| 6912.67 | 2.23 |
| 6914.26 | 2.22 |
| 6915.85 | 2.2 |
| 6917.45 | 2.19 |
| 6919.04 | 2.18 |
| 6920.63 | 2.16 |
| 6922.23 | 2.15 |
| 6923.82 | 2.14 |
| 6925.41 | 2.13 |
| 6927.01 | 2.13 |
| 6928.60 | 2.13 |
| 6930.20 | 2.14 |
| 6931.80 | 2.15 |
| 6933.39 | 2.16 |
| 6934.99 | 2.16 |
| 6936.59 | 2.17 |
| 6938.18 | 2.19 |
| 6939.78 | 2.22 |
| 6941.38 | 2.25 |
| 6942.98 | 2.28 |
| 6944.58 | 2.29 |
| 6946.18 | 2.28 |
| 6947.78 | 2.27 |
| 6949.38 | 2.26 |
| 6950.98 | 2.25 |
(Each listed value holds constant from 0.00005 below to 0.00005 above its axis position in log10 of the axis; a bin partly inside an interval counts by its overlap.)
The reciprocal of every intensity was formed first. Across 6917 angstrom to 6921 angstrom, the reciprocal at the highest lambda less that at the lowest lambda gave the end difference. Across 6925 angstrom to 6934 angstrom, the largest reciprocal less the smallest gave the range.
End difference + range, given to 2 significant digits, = 0.013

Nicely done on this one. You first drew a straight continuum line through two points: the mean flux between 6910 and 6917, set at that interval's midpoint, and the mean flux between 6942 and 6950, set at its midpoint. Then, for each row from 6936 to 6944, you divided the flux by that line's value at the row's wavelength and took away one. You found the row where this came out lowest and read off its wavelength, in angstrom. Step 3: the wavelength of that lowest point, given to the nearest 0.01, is 6936.59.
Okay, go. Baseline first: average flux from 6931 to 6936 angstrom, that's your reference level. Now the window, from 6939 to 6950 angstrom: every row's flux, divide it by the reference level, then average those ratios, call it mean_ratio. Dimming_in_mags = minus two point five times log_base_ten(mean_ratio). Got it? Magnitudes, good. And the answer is -0.053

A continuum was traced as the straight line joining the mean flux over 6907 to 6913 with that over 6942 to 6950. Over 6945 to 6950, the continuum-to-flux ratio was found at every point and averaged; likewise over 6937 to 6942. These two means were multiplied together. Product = 1.02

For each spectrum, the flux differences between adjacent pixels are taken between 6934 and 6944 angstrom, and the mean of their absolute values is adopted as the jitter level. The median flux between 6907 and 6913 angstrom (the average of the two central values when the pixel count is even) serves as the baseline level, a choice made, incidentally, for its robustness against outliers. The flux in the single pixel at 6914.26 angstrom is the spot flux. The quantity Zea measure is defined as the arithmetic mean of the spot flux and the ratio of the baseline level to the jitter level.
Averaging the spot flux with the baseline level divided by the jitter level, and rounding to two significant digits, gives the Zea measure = 47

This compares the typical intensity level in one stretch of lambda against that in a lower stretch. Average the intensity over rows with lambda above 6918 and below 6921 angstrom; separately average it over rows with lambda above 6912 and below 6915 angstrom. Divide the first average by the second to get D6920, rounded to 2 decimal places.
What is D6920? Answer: 0.98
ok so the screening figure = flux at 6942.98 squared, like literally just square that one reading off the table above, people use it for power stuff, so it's 5.20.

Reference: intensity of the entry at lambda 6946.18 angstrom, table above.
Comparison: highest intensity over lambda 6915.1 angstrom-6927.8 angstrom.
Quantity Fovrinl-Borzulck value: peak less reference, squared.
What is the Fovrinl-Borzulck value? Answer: 0.0064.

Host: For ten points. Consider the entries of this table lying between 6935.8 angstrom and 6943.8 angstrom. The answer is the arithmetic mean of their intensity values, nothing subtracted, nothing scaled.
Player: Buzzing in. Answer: 2.22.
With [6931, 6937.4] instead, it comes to 2.16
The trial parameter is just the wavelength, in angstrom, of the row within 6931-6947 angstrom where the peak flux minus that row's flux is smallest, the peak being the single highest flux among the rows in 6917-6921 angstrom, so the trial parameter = 6944.58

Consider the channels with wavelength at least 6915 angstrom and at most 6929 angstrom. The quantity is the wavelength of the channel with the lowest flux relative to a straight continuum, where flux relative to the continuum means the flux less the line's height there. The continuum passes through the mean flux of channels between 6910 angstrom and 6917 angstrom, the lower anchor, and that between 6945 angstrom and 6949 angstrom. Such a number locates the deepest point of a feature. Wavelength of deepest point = 6928.60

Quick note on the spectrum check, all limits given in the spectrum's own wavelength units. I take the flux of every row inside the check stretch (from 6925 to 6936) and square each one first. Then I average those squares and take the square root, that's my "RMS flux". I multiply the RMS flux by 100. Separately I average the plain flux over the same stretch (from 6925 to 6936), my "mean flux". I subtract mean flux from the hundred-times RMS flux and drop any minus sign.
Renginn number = 212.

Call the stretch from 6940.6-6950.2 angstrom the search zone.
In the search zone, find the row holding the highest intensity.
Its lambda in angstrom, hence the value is 6944.58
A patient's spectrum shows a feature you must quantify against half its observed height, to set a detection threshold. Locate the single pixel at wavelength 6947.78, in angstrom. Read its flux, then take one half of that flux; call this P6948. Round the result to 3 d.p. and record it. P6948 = 1.135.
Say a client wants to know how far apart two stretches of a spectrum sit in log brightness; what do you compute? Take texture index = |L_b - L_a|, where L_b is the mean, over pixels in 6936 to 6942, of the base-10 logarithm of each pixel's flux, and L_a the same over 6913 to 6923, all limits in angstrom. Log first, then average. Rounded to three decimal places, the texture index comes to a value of 0.005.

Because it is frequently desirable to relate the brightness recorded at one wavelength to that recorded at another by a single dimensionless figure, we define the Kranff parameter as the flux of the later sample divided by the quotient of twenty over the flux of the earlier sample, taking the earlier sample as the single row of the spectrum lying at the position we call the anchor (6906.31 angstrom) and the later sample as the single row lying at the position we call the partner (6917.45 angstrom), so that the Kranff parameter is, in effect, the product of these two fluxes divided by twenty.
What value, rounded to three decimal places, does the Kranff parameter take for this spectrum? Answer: 0.234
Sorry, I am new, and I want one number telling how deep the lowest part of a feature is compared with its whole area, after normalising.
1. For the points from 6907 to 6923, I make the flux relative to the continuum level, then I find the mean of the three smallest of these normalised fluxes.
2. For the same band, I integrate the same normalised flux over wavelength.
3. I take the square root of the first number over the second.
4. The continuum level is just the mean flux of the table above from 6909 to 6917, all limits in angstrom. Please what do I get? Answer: 0.25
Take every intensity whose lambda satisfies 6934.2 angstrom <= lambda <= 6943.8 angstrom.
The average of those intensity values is 2.21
